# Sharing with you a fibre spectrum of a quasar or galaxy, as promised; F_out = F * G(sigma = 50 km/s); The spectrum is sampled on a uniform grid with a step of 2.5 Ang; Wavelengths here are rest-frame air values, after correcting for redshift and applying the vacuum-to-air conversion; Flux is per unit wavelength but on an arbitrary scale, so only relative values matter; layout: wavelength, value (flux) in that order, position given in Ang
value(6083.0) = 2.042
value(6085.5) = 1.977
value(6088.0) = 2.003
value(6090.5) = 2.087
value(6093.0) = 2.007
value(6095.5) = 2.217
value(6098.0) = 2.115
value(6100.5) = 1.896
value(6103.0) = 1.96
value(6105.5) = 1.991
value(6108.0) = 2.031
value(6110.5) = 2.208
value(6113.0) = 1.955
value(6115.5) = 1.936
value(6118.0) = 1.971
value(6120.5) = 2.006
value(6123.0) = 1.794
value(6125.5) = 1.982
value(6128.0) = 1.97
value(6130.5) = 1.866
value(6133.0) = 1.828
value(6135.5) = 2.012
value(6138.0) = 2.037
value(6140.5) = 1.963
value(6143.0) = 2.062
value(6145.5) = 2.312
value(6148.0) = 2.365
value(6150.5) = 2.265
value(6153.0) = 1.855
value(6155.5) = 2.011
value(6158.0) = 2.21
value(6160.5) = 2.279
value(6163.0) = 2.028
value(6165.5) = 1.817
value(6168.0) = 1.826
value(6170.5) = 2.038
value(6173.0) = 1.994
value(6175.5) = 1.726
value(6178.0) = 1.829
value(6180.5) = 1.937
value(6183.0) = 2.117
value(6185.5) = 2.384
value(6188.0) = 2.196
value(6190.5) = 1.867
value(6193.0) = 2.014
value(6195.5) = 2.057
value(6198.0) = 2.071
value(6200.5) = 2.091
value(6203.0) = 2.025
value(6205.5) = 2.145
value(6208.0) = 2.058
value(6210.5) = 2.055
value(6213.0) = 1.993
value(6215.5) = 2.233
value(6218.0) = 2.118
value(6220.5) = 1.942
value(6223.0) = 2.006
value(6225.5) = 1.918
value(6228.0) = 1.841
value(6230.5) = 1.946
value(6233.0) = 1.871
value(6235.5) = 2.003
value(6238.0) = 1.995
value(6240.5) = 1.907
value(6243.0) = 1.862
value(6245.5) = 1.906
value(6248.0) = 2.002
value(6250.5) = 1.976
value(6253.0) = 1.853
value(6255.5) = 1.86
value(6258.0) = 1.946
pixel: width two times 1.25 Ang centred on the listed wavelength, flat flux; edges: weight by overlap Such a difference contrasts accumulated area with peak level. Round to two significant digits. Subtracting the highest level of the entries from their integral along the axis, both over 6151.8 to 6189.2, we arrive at 73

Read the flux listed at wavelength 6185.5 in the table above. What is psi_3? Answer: 2.384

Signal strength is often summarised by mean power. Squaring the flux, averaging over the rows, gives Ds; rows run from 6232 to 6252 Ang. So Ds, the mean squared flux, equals 3.77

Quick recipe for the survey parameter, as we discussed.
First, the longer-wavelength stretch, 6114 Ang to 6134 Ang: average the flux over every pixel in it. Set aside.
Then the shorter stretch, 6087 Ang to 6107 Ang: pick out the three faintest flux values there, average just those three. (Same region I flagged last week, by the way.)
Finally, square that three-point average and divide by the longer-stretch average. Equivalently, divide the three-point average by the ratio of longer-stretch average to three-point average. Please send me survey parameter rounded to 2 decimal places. 1.98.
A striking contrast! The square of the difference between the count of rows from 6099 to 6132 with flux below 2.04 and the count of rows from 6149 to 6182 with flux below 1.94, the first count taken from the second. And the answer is 36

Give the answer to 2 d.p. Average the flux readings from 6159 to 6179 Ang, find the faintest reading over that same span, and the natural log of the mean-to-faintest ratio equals 0.12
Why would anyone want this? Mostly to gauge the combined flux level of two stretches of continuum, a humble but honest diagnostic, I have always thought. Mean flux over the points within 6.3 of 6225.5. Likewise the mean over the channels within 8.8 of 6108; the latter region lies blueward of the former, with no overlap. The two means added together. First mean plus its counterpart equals 3.93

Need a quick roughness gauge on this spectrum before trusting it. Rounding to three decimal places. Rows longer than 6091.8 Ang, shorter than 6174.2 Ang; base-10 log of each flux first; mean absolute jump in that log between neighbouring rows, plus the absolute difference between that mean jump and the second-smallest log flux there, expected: 0.259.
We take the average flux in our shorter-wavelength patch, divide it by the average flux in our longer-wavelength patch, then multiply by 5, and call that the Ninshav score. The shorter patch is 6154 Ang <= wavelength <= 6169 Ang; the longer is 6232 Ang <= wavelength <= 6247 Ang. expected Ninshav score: 5.27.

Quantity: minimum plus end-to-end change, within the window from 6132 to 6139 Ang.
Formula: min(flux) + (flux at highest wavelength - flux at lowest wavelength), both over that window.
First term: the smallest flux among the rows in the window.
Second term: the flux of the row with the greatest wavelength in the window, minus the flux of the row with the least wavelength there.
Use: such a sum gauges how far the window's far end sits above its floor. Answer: 2.04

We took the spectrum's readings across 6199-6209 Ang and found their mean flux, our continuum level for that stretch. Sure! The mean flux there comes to 2.08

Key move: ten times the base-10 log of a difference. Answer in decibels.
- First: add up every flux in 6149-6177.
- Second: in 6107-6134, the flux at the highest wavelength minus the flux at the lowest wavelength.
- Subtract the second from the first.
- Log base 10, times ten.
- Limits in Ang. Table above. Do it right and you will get 13.47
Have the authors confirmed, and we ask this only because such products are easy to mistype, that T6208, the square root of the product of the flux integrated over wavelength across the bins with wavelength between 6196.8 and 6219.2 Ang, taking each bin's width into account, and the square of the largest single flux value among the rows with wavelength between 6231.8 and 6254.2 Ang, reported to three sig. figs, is 13.7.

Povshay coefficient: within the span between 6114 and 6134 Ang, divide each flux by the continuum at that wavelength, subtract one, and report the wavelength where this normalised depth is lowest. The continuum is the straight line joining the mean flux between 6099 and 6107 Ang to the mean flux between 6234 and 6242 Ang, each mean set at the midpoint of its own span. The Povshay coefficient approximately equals 6123.0 Ang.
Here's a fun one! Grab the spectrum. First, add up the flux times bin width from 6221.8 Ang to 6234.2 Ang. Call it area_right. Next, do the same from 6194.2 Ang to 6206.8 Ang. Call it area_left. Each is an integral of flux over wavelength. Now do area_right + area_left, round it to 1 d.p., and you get 49.9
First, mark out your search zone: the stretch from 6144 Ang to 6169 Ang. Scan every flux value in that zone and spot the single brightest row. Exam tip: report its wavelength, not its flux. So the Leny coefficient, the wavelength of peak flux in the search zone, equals 6148.0 Ang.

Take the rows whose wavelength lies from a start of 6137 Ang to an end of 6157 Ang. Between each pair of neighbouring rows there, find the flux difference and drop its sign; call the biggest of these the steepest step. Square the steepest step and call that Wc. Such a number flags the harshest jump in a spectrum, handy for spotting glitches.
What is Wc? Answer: 0.17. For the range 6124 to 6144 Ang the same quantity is 0.03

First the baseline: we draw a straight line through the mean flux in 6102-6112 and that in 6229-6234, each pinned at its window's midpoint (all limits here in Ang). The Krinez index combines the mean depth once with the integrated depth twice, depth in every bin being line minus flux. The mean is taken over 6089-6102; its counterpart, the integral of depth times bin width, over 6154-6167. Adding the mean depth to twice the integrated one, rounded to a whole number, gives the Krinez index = -2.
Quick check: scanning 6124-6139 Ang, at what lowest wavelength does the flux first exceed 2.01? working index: 6135.5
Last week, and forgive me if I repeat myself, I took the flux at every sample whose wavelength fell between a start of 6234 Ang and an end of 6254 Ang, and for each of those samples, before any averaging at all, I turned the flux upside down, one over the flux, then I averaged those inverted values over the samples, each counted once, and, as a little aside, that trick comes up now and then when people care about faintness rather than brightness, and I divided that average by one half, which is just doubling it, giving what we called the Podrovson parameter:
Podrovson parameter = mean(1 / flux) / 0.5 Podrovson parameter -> 1.033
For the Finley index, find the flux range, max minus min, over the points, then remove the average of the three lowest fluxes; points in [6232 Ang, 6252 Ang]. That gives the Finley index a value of -1.74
